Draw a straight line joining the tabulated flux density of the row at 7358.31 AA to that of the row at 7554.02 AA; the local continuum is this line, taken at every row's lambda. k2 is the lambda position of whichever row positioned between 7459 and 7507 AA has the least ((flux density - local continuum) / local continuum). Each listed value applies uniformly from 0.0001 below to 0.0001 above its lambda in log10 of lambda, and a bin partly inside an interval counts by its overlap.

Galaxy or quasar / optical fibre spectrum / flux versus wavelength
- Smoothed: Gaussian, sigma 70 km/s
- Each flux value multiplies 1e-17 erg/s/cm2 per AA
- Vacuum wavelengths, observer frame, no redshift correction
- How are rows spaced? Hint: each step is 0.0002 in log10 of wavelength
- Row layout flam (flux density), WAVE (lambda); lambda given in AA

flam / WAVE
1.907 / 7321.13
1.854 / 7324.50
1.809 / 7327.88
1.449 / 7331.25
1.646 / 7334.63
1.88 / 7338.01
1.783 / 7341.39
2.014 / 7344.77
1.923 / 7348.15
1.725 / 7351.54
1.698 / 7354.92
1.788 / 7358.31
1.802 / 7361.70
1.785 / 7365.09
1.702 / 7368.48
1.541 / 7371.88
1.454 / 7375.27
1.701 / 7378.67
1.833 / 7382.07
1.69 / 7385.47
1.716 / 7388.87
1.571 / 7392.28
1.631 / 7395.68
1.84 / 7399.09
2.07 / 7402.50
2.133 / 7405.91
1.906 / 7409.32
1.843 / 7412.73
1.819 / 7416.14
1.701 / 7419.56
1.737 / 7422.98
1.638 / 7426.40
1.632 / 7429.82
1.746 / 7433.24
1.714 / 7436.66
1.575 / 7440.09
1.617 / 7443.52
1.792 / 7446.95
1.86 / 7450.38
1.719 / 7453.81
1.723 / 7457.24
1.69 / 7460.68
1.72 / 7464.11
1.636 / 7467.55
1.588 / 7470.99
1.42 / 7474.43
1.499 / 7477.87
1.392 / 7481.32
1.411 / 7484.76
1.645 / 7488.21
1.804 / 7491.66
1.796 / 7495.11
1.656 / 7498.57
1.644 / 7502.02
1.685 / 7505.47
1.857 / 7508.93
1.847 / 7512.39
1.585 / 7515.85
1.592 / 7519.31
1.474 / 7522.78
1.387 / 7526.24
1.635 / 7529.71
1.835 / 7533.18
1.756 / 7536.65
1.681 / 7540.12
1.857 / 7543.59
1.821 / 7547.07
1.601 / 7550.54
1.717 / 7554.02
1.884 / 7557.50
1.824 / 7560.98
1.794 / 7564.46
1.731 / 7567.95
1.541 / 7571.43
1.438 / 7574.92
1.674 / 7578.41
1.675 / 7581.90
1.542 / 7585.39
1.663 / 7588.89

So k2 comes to 7481.32 AA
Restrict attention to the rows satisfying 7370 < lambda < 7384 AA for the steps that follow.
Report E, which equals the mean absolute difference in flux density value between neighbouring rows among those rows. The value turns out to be 0.16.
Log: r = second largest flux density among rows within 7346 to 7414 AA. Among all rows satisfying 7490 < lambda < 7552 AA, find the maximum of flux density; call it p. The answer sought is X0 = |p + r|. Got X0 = 3.93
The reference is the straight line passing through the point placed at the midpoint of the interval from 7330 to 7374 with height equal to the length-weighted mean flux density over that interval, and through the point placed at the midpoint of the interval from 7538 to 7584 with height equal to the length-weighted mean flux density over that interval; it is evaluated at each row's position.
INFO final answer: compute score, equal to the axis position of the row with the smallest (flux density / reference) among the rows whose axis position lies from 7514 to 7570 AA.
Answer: 7526.24 AA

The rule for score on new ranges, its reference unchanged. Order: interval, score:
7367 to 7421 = 7375.27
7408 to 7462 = 7440.09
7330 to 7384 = 7331.25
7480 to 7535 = 7481.32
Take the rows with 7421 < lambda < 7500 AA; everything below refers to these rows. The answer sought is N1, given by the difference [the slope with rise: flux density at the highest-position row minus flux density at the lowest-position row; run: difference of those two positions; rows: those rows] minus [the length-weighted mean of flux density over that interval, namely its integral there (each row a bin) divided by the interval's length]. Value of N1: -1.65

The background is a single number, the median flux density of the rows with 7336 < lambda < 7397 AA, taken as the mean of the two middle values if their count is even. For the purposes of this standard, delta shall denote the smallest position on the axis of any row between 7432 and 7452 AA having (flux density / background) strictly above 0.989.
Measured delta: 7433.24 AA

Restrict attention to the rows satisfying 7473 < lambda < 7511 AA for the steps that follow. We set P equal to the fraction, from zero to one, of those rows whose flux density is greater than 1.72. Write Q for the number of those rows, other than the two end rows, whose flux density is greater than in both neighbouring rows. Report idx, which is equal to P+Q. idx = 2.3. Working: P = 0.27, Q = 2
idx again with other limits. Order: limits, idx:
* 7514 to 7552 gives 3.4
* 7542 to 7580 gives 1.5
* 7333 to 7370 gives 3.7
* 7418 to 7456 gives 3.4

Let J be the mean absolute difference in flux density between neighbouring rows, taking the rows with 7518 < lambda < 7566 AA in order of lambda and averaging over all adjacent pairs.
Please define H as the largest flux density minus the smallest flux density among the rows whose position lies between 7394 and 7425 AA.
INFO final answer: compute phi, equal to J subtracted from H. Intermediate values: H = 0.50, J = 0.124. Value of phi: 0.38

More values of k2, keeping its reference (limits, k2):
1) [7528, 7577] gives 7574.92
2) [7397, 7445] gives 7440.09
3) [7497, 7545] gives 7526.24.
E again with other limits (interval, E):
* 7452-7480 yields 0.06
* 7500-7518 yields 0.12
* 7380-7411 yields 0.14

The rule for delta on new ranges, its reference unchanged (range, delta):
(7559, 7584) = 7560.98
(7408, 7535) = 7409.32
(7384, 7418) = 7388.87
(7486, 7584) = 7491.66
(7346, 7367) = 7348.15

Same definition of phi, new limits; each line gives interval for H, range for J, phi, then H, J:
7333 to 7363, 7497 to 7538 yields 0.26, 0.37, 0.112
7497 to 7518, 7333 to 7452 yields 0.16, 0.27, 0.110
